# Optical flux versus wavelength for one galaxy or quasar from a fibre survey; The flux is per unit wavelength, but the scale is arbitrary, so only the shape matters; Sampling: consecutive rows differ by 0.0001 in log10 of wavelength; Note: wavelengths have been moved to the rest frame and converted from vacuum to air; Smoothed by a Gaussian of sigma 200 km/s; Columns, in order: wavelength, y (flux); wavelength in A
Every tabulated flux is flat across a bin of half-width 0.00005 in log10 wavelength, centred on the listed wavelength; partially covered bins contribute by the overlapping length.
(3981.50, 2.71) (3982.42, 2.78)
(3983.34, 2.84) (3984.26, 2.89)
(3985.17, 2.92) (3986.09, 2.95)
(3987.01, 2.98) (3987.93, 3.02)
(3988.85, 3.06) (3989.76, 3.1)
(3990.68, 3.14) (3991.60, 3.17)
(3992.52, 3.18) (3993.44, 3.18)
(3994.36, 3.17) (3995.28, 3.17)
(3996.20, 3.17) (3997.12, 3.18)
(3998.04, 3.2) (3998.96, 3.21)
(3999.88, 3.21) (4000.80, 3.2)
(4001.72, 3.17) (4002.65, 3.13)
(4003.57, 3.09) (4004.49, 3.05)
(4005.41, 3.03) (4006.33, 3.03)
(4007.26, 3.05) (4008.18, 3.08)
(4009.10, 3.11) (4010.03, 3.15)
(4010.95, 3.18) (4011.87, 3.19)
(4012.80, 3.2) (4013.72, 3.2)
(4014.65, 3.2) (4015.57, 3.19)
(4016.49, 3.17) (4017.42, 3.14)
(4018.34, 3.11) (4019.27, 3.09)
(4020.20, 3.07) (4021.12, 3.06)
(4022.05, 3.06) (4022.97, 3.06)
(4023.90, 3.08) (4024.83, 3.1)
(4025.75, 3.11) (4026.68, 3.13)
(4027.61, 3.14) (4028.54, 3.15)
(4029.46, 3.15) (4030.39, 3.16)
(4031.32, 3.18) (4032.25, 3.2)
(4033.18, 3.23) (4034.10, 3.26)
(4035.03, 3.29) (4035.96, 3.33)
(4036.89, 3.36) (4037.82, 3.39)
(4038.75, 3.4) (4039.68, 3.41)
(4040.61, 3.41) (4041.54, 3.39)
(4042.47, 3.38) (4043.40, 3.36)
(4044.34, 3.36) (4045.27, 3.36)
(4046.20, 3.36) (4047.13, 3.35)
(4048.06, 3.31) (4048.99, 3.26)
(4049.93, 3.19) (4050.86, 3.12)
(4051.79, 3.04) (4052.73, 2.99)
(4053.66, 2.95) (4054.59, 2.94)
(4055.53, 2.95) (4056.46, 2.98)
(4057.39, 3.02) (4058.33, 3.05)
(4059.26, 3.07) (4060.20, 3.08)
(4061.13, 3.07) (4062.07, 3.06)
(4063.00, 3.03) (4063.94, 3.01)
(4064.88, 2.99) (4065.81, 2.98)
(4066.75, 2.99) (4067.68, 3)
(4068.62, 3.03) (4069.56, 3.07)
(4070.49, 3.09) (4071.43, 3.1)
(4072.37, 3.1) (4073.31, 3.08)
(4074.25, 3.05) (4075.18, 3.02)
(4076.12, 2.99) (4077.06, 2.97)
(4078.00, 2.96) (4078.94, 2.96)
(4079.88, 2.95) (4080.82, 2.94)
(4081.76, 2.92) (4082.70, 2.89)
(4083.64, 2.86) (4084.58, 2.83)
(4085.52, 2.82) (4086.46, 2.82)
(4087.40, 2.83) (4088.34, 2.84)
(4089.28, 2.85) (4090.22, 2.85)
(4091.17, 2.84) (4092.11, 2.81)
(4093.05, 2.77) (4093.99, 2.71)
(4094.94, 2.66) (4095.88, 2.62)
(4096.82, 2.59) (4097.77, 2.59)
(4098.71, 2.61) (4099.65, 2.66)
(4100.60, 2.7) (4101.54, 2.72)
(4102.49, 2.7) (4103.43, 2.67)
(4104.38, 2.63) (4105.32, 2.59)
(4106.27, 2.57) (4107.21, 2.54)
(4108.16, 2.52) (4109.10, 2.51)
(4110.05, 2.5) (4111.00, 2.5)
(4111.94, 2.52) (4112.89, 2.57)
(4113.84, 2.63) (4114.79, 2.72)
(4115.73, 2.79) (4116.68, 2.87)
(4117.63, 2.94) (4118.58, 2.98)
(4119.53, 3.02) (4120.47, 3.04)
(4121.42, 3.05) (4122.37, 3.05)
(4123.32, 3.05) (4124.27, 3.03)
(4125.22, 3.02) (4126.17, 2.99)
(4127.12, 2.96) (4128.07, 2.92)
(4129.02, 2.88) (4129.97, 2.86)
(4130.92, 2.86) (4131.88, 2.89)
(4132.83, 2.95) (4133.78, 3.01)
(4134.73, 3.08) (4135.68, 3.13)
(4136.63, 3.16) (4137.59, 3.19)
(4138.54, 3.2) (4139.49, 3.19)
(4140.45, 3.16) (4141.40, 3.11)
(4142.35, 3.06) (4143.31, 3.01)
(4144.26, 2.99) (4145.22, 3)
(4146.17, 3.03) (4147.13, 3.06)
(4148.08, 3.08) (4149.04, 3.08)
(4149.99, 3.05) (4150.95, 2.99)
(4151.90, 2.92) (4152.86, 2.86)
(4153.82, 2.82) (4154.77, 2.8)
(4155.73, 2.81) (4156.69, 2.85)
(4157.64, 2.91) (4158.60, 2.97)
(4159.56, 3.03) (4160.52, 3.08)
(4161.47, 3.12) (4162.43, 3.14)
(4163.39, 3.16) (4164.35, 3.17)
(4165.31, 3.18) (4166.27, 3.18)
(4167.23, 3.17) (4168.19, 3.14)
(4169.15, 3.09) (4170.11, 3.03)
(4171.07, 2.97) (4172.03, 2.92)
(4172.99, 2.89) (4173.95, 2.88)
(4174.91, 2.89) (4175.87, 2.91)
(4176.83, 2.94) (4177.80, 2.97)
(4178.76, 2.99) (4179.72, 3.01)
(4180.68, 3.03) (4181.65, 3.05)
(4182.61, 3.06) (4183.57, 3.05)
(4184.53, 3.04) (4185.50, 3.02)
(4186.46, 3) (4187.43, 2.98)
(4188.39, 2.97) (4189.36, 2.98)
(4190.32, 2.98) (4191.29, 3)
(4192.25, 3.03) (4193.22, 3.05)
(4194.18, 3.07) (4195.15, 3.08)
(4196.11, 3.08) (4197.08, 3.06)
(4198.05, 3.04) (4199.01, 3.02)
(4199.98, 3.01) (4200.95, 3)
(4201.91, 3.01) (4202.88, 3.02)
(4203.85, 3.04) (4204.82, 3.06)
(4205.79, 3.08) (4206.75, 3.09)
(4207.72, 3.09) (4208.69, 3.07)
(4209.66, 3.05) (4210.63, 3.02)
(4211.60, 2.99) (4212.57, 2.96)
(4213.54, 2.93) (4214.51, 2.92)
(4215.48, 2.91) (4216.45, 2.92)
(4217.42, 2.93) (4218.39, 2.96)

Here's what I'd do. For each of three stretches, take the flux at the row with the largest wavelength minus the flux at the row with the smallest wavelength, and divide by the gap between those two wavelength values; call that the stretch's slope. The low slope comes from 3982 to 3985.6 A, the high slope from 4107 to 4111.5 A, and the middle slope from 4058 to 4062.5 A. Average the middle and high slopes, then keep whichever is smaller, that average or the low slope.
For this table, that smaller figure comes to -0.004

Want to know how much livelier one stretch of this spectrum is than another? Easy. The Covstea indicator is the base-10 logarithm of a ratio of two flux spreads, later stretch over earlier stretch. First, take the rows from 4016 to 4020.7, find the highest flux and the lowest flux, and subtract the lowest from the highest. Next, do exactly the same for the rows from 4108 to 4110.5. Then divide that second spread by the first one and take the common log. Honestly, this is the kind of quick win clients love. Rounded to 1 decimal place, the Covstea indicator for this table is -0.7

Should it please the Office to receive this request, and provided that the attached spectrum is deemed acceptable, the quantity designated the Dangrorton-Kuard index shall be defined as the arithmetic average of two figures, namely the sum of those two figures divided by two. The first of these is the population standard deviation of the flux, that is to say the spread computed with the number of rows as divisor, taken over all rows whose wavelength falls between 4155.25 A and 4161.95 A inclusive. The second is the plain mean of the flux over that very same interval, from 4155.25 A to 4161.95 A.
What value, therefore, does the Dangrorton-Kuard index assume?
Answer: 1.54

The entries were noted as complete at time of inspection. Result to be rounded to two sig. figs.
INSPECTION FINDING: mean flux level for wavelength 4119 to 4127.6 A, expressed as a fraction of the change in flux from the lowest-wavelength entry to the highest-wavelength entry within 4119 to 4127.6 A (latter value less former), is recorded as -50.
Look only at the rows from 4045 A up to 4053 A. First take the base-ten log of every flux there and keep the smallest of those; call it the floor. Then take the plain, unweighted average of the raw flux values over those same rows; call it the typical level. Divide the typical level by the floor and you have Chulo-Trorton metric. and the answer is 6.77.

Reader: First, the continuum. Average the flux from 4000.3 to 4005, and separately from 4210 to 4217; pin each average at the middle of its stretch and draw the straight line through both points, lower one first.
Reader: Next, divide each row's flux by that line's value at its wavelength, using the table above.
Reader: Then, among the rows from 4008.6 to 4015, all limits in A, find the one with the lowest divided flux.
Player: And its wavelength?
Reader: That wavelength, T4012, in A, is 4009.10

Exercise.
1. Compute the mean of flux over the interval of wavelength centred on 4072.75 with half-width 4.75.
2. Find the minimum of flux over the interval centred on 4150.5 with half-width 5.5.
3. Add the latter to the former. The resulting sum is 5.85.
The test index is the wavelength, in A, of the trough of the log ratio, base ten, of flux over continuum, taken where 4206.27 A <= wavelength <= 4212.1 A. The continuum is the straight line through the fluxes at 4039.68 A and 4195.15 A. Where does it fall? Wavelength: 4211.60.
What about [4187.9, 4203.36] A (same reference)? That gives 4188.39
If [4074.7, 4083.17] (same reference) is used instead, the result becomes 4082.70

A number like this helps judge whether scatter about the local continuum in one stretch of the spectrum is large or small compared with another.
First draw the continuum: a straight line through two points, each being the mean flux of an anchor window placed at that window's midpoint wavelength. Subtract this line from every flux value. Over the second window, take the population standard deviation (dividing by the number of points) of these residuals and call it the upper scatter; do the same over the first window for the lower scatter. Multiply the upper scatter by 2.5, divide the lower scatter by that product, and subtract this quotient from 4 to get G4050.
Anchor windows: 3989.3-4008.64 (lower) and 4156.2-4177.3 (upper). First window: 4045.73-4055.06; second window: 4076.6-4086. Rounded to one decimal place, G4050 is 2.8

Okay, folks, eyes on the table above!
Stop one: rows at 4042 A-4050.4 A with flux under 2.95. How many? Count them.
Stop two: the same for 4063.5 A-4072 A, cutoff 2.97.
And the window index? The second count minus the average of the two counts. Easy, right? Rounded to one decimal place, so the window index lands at 0.0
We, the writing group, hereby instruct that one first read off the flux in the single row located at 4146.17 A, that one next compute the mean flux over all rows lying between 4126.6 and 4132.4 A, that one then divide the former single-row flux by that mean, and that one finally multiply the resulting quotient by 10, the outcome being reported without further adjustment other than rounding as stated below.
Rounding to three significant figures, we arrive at 10.5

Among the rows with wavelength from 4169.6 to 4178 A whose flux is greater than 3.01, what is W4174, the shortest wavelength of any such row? 4170.11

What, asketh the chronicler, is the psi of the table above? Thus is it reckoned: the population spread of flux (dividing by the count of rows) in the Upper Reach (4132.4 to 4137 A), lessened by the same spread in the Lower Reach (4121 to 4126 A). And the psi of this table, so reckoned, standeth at 0.064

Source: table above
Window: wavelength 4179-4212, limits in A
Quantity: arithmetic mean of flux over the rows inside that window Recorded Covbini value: 3.03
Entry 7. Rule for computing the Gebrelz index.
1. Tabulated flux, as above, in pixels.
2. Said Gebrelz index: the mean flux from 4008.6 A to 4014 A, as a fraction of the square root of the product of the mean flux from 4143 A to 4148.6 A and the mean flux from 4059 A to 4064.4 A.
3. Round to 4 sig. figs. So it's 1.043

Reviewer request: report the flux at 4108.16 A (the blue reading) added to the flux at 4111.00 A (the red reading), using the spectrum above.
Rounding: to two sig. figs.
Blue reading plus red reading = 5.0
